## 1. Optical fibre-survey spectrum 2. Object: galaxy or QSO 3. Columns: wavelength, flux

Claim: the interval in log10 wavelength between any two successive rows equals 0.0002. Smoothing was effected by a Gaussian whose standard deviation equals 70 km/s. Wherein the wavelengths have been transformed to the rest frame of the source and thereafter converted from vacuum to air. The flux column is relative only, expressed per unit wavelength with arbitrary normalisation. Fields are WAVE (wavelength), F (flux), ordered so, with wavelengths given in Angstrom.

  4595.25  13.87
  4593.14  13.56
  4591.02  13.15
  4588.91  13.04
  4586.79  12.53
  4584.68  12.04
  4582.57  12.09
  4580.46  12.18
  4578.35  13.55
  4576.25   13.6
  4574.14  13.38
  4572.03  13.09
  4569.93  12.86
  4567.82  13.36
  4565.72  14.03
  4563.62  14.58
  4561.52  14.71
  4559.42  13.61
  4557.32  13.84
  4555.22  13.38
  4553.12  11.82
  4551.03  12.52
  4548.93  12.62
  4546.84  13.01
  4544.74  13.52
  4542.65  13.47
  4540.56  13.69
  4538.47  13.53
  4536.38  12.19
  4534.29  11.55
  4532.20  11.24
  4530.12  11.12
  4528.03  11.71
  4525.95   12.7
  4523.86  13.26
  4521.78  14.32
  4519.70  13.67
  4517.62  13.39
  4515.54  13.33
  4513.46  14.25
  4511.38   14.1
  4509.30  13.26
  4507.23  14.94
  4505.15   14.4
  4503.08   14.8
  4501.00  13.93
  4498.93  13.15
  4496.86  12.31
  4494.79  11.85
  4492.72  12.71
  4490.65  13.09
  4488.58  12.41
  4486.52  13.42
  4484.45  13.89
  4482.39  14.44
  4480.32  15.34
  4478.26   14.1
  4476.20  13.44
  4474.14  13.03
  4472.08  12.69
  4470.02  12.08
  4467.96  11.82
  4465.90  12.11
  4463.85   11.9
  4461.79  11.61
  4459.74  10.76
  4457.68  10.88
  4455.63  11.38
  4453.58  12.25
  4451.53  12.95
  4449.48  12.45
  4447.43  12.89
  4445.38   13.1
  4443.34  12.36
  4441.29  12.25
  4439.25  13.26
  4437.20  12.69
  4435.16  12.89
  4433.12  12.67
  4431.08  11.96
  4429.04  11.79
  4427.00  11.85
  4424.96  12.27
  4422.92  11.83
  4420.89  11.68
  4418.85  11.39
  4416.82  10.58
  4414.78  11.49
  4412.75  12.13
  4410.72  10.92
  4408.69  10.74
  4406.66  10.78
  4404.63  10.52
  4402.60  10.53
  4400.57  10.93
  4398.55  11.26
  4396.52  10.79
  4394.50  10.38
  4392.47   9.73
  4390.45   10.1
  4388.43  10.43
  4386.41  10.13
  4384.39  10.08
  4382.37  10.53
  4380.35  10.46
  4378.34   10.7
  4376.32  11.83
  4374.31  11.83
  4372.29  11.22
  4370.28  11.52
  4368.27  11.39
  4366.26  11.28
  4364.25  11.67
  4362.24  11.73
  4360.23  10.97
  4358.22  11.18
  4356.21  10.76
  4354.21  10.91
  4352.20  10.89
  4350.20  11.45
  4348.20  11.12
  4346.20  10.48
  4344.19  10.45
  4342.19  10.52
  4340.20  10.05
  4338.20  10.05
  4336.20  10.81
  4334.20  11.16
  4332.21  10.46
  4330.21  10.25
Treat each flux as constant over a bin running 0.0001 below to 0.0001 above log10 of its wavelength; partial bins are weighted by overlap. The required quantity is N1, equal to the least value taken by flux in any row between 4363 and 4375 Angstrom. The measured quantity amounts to 11.22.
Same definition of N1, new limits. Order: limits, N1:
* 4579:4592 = 12.04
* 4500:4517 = 13.26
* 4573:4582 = 12.18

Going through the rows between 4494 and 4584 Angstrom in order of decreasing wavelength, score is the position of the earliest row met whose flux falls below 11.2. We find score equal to 4530.12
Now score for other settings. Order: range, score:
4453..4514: 4459.74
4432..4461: 4459.74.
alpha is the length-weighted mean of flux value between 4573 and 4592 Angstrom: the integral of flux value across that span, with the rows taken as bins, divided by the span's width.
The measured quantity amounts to 12.8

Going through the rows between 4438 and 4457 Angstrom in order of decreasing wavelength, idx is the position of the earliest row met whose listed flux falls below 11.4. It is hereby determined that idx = 4455.63 Angstrom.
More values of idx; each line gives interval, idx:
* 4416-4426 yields 4418.85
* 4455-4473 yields 4459.74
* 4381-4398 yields 4396.52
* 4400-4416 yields 4410.72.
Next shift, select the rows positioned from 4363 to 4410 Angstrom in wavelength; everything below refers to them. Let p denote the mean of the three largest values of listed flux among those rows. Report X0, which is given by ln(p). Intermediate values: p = 11.8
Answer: 2.47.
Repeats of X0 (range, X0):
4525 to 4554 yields 2.61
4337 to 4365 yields 2.45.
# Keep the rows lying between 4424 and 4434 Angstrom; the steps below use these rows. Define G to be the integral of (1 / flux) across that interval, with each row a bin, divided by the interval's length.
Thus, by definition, 0.0827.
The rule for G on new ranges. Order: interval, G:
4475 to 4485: 0.0704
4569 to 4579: 0.0753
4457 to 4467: 0.0873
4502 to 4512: 0.0700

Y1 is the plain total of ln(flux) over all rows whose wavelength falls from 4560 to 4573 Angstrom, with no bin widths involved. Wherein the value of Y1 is 15.7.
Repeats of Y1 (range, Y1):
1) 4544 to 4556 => 15.3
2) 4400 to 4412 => 14.2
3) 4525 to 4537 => 14.8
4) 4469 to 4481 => 15.6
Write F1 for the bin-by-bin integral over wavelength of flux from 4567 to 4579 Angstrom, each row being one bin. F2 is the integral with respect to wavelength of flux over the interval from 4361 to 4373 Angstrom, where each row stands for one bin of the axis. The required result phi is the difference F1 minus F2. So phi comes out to 22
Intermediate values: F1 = 160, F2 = 138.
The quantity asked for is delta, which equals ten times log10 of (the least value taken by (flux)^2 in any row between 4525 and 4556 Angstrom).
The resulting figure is 20.9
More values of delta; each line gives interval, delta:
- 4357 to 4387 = 20.1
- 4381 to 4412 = 19.8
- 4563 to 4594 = 21.6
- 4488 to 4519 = 21.5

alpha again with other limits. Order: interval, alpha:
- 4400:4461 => 11.8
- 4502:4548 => 13.2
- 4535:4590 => 13.2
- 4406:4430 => 11.5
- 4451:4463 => 11.6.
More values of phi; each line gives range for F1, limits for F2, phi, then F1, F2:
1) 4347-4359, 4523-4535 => -10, 133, 143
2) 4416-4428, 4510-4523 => -40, 139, 180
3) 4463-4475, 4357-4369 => 11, 147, 136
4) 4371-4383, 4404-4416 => 0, 133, 133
